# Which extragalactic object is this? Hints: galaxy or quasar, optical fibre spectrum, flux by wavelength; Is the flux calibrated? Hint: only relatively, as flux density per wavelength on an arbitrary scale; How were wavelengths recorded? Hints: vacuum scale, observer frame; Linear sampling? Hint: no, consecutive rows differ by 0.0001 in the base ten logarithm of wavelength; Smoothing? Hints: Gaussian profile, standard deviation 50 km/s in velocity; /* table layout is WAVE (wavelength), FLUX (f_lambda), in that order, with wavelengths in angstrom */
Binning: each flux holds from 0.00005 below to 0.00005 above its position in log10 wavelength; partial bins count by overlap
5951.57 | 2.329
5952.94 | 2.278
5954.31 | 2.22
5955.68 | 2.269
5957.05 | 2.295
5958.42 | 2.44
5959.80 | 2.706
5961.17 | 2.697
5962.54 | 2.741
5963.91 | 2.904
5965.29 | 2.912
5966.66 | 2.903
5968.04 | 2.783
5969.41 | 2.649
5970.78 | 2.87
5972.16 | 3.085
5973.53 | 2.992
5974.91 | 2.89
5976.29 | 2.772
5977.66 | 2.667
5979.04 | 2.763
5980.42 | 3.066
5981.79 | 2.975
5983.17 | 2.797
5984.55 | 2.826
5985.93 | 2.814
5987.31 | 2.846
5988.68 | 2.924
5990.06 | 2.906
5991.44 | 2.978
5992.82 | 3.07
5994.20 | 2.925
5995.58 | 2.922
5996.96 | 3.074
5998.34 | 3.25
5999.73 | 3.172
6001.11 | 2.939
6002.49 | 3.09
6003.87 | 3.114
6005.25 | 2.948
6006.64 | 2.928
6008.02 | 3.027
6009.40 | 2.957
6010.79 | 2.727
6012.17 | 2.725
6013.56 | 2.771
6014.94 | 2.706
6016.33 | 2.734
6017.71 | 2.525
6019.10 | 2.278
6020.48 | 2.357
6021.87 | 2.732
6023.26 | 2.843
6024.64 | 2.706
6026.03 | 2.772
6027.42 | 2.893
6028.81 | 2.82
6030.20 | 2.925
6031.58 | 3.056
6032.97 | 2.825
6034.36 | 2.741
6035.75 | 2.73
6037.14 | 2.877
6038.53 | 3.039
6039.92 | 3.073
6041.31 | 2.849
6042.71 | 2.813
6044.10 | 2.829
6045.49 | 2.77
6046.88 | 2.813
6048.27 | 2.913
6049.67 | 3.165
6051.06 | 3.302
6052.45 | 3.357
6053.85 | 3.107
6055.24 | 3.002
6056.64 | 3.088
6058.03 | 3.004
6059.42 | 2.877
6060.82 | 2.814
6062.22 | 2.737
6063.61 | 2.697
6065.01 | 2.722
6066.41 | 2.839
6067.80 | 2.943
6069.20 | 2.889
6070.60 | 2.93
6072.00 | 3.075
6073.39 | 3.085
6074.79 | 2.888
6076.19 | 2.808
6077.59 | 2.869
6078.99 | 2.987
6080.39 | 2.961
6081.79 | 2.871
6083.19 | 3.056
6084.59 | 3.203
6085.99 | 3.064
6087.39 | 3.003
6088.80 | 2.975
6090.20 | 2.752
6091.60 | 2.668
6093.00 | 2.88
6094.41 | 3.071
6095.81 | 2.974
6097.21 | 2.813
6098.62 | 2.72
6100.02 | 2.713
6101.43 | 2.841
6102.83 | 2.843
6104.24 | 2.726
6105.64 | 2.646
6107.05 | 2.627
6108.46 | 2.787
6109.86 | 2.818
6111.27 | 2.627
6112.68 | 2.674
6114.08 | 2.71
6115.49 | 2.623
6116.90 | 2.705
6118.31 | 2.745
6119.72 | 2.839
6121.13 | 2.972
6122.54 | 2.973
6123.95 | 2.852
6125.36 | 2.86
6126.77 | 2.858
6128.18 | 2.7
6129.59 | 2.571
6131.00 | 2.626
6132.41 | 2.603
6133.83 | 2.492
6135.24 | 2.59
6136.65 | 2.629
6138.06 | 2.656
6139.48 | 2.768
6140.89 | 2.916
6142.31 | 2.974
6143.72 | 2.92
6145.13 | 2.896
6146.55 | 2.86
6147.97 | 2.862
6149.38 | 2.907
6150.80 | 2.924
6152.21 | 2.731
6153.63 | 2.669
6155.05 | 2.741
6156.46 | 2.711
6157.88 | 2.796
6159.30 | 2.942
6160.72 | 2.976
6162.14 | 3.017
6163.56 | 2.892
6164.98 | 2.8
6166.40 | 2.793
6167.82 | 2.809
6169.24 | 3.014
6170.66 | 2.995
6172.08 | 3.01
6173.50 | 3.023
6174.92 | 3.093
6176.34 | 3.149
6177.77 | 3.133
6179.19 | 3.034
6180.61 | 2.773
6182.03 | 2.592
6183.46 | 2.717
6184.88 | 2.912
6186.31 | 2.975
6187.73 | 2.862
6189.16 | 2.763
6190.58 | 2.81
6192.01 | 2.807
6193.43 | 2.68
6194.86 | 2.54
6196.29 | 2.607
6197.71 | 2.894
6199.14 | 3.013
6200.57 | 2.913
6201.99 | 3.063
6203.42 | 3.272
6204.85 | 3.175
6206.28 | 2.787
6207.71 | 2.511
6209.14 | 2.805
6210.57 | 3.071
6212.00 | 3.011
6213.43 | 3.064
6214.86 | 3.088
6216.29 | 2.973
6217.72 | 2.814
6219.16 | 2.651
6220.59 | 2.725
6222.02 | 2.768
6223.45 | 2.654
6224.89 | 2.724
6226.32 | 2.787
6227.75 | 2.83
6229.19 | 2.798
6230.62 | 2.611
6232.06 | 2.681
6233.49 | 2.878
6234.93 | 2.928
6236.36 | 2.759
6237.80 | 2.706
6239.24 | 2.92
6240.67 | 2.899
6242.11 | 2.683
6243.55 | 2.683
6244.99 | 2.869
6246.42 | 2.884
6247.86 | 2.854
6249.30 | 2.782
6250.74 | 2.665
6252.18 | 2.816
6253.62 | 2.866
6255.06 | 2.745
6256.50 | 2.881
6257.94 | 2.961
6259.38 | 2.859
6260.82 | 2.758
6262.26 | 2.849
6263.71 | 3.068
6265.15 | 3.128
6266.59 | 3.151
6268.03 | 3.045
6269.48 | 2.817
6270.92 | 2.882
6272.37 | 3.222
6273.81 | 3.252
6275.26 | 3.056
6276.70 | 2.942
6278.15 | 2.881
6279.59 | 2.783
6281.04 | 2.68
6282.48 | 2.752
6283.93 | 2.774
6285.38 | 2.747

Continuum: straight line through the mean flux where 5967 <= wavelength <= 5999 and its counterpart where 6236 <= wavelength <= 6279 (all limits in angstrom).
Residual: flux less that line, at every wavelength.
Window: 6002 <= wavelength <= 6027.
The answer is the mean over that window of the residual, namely -0.13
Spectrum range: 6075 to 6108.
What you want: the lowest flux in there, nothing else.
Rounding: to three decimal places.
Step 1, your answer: 2.627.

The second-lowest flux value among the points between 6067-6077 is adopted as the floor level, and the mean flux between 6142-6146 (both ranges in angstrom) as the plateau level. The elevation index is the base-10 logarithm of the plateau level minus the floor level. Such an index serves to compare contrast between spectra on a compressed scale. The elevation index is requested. -1.4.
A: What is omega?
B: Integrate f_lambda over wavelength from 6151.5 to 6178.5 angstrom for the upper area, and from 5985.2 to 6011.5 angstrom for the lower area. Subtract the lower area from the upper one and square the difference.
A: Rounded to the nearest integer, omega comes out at 0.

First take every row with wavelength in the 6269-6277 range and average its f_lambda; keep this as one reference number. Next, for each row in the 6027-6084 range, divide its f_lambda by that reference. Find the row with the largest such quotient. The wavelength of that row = 6052.45 angstrom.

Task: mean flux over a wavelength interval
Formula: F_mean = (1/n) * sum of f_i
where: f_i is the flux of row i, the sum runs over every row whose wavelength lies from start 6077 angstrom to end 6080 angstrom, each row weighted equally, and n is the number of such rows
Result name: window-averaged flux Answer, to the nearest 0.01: 2.93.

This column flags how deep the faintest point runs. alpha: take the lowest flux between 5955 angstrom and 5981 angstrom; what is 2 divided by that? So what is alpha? 0.88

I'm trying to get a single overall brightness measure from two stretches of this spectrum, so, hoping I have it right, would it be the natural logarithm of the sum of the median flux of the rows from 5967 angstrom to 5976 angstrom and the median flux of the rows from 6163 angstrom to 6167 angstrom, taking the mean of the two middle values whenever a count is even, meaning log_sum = 1.74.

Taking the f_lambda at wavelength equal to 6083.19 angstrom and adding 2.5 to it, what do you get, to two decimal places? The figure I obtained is 5.56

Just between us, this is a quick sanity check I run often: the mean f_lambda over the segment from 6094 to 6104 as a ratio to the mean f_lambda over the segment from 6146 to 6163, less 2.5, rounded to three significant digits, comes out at -1.50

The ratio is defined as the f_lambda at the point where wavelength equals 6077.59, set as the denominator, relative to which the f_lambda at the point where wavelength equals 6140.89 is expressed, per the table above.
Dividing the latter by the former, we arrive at 1.02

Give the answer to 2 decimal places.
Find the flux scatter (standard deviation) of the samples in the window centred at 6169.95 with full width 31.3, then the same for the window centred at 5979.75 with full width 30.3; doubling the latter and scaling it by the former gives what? 1.57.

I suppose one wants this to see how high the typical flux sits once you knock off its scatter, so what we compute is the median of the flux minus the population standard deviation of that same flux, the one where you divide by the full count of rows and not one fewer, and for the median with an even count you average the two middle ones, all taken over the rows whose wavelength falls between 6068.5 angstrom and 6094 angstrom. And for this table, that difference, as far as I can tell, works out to 2.82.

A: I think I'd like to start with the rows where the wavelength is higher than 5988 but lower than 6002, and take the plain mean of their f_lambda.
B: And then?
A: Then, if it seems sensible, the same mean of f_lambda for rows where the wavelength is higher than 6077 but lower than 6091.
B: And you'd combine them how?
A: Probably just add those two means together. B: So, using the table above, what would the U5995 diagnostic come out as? 5.99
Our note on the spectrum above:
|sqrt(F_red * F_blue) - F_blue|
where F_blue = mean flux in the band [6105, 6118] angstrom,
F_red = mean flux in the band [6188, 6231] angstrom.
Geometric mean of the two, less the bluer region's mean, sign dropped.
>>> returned 0.074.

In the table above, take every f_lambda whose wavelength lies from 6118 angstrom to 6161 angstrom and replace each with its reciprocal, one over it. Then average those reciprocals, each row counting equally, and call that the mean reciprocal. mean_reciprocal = 0.359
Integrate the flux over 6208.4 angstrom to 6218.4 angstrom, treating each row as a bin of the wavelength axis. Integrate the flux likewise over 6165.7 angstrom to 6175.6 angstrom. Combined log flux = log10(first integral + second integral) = 1.77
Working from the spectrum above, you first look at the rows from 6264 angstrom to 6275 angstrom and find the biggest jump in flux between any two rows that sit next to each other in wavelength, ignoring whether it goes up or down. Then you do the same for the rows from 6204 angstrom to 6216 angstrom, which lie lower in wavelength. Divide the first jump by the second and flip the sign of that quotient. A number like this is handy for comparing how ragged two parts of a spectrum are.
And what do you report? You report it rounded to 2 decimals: -0.88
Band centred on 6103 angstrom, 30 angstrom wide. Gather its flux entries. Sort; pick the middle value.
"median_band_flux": 2.73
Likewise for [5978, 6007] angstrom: 2.94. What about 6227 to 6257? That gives 2.82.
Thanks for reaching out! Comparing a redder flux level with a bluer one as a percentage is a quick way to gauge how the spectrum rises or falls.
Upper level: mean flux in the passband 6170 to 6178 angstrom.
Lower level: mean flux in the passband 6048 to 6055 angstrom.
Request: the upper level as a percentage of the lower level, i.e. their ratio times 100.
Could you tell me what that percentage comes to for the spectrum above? 97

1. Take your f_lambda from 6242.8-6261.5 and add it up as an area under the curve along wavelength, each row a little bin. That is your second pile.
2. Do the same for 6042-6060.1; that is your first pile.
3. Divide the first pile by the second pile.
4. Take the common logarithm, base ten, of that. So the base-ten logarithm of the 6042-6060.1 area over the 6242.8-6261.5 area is 0.014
